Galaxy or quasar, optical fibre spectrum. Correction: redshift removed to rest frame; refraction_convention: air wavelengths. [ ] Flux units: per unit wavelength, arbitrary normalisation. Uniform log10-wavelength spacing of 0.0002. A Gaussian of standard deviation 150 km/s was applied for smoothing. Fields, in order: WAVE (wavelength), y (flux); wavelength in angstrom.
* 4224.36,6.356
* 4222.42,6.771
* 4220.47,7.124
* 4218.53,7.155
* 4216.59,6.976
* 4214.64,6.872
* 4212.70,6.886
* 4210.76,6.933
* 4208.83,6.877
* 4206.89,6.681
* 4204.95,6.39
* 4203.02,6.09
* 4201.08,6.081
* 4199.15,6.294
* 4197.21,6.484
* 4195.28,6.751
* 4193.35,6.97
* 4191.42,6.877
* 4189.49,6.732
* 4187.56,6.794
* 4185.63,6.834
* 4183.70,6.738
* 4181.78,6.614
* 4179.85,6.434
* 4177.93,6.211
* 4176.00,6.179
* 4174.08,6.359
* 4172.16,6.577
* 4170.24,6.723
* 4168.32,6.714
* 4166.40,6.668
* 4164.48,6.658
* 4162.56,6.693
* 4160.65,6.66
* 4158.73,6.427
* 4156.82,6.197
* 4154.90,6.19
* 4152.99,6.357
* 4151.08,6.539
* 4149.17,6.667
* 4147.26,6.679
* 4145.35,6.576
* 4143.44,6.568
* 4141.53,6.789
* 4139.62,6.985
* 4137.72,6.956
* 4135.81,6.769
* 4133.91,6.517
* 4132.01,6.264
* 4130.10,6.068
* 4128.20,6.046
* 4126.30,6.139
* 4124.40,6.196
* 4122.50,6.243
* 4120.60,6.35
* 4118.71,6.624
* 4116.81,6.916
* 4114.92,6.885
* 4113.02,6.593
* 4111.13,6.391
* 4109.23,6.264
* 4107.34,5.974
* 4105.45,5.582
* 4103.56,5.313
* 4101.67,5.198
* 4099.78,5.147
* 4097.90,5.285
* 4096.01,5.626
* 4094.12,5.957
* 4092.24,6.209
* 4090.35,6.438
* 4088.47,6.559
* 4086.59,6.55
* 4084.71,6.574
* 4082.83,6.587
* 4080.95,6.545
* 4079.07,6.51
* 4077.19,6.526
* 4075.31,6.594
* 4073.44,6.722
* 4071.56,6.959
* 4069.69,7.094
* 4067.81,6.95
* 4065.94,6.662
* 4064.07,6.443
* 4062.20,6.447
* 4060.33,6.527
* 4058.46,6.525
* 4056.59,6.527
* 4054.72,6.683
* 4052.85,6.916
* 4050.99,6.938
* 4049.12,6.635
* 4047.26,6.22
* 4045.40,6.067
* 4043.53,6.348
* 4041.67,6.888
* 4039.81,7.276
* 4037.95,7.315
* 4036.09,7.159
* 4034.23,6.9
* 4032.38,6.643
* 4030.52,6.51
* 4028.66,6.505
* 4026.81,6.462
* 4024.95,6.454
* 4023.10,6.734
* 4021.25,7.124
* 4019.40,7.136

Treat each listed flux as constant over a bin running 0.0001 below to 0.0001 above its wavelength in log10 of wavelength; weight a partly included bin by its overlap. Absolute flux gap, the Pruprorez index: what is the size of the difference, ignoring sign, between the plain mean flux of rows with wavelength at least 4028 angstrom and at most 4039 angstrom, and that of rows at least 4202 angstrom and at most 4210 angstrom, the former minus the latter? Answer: 0.3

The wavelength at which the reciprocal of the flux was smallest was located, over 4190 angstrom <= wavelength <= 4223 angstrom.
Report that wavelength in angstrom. 4218.53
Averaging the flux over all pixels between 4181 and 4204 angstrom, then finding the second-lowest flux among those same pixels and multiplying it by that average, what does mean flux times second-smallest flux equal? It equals 40.2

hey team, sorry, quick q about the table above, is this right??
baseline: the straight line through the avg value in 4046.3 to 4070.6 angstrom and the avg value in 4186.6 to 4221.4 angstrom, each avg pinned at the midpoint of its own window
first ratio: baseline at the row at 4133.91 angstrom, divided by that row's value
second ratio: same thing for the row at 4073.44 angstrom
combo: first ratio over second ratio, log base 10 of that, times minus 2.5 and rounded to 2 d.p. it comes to -0.04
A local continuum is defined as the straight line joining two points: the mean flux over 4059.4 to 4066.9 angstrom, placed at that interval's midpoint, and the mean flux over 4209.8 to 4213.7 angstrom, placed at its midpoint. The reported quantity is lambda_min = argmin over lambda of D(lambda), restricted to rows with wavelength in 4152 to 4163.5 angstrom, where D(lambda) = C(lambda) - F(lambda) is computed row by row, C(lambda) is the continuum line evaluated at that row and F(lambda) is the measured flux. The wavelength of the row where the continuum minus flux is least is 4162.56 angstrom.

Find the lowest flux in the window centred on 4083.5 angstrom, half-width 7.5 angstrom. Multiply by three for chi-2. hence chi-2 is 19.3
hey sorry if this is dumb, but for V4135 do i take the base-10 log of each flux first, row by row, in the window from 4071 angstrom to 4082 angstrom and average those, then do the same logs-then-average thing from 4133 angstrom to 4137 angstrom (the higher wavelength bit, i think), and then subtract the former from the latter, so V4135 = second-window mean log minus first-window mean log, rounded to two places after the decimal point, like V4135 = 0.00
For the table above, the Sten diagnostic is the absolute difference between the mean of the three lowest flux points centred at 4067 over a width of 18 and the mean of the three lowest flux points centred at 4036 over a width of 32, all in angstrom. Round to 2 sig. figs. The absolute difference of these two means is 0.26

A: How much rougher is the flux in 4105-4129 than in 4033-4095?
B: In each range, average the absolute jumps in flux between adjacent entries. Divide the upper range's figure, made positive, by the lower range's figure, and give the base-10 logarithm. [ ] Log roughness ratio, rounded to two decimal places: 0.07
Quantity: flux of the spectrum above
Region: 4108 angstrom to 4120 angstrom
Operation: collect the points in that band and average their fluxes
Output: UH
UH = 6.6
